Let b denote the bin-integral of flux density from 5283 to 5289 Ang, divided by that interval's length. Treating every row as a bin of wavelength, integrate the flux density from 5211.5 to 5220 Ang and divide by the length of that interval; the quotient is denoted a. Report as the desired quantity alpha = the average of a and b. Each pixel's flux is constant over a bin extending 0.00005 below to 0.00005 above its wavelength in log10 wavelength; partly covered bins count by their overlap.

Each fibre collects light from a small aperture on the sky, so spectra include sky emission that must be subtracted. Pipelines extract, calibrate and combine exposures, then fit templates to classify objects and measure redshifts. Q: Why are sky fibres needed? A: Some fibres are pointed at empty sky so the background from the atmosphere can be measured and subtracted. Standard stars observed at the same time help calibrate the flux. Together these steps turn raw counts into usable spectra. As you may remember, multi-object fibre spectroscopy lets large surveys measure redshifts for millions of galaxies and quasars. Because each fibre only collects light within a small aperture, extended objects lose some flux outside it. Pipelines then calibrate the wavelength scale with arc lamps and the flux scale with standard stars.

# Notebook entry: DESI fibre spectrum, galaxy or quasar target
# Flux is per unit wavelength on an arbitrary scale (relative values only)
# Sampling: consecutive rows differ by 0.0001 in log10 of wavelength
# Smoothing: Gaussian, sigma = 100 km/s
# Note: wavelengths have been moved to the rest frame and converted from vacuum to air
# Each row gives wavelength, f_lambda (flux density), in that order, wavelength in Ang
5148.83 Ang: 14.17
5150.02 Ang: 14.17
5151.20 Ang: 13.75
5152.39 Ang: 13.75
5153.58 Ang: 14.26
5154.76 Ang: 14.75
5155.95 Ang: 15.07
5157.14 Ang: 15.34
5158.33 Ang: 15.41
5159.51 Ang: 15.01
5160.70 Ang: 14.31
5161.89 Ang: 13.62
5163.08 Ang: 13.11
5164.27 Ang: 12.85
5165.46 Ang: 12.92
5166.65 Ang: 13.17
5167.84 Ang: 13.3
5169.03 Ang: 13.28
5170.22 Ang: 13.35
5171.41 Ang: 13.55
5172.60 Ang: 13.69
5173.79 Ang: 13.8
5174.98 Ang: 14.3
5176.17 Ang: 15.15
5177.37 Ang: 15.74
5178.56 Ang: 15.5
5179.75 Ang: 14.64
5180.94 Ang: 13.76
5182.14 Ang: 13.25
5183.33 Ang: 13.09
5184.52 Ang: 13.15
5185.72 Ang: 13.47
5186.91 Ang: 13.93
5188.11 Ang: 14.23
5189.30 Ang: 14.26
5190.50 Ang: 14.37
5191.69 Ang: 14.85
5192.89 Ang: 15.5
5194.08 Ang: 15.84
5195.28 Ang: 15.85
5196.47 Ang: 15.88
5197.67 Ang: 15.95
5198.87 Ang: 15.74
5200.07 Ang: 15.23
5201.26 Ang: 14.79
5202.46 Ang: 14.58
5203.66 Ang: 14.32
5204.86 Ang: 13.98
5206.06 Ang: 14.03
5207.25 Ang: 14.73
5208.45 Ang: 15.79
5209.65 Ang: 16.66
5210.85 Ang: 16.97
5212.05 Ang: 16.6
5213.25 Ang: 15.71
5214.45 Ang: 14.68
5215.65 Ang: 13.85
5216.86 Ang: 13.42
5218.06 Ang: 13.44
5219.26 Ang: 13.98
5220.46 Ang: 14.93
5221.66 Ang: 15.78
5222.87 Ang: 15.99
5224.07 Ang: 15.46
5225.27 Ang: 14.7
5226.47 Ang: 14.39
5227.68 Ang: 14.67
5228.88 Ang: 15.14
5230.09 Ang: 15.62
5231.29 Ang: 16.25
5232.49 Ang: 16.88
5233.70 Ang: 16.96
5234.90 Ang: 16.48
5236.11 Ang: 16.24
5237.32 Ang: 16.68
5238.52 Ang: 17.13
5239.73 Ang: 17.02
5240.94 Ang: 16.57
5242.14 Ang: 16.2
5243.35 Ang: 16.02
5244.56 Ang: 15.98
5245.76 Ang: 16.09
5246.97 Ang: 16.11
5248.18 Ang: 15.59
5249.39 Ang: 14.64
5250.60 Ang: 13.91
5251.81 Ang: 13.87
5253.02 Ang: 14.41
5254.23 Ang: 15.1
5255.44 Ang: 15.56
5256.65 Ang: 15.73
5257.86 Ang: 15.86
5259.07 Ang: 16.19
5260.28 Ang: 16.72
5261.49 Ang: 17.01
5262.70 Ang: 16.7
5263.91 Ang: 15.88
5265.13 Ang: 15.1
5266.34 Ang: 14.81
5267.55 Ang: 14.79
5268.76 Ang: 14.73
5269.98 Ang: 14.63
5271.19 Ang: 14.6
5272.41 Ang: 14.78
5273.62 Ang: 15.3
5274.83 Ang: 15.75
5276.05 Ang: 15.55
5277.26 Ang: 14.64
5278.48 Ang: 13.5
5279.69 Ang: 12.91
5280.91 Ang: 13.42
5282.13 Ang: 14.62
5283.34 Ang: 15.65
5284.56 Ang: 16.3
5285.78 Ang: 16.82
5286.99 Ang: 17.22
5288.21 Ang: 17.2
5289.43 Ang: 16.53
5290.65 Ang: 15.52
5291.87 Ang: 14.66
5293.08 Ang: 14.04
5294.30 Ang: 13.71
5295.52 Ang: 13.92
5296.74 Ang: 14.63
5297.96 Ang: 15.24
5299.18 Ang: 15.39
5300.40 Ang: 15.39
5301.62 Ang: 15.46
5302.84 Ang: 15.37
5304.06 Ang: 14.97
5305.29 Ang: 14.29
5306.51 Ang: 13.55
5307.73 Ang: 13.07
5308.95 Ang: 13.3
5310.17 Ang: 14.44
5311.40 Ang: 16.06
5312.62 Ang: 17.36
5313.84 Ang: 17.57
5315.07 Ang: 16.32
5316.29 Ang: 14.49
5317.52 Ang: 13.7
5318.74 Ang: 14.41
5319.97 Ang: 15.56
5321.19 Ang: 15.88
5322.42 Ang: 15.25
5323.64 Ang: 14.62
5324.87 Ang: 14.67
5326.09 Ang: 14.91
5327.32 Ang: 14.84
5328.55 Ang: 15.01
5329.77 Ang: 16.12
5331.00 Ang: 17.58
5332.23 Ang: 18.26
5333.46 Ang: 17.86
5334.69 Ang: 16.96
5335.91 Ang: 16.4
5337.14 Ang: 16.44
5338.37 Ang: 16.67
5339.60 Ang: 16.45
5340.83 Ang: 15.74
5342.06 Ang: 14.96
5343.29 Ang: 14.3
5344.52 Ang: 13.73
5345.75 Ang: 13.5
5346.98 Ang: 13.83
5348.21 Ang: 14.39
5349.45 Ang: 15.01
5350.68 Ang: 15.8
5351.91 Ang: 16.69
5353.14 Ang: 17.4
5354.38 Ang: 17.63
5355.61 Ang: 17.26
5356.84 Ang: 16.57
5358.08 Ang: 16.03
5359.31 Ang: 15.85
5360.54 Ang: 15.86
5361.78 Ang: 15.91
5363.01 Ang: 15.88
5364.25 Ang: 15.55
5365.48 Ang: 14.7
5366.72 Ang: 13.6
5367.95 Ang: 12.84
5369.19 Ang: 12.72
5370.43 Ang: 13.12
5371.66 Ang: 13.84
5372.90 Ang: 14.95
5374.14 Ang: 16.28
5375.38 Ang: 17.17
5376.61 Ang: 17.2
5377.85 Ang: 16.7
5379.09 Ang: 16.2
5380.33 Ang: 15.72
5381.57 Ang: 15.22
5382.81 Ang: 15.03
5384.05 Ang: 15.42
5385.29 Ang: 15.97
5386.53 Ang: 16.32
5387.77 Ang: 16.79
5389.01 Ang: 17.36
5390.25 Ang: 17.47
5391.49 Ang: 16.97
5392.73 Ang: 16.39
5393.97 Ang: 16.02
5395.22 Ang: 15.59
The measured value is 15.6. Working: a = 14.5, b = 16.7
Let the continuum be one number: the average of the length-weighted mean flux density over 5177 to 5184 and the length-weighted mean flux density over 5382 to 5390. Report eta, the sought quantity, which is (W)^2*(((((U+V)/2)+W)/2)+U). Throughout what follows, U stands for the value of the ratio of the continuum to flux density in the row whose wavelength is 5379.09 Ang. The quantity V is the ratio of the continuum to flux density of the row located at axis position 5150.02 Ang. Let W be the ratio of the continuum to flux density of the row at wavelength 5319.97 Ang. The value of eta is 1.86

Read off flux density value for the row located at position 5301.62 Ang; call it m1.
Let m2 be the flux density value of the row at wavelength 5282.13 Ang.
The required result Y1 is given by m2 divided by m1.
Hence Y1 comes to 0.95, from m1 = 15.46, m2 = 14.62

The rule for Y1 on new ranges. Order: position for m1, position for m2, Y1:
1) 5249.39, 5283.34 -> 1.07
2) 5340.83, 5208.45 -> 1.00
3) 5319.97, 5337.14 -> 1.06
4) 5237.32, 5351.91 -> 1.00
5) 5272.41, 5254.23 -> 1.02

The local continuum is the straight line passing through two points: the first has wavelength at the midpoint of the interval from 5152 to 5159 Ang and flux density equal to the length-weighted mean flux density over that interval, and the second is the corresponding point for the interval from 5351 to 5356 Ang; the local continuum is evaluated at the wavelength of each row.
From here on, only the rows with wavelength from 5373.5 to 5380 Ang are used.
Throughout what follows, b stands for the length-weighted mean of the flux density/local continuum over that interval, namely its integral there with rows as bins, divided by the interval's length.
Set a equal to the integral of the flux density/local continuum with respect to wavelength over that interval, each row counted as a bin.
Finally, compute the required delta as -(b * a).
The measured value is -5.9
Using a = 6.21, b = 0.96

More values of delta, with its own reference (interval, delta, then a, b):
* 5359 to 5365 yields -5.0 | 5.49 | 0.91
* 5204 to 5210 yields -5.6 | 5.82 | 0.97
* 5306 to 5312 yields -4.3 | 5.08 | 0.85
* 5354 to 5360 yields -5.6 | 5.80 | 0.97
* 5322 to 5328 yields -4.7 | 5.30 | 0.88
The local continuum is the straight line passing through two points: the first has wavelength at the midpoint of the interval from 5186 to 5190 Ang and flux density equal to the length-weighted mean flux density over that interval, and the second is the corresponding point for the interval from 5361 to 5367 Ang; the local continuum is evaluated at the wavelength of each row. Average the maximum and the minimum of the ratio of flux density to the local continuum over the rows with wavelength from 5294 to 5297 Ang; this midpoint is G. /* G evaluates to 0.96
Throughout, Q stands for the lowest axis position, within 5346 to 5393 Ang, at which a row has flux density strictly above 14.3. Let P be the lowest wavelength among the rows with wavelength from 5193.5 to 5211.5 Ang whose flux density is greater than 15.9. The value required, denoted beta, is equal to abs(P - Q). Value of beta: 150.5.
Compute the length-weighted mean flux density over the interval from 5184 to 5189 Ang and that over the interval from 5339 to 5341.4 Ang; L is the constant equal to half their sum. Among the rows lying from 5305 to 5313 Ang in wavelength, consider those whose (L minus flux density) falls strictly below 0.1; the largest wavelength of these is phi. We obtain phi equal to 5312.62 Ang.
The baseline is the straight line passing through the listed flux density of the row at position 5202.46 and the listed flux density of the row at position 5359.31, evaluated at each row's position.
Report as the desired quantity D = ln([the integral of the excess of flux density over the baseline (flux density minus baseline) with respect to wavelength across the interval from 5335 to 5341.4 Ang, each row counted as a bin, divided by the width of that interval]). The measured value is -0.4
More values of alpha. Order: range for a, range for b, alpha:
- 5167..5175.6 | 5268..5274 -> 14.2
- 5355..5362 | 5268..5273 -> 15.5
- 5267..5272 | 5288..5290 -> 15.7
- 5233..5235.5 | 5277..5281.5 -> 15.1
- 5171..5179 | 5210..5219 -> 14.7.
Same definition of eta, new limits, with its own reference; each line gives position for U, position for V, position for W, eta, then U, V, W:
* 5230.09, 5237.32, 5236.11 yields 1.69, 0.98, 0.91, 0.94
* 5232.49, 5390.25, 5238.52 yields 1.42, 0.90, 0.87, 0.89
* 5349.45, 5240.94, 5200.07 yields 2.00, 1.02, 0.92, 1.00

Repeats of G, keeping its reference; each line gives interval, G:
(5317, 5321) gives 0.98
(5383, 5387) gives 1.03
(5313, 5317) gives 1.08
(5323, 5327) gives 0.99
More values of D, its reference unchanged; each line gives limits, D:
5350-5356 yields 0.1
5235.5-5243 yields 0.6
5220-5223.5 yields -0.2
